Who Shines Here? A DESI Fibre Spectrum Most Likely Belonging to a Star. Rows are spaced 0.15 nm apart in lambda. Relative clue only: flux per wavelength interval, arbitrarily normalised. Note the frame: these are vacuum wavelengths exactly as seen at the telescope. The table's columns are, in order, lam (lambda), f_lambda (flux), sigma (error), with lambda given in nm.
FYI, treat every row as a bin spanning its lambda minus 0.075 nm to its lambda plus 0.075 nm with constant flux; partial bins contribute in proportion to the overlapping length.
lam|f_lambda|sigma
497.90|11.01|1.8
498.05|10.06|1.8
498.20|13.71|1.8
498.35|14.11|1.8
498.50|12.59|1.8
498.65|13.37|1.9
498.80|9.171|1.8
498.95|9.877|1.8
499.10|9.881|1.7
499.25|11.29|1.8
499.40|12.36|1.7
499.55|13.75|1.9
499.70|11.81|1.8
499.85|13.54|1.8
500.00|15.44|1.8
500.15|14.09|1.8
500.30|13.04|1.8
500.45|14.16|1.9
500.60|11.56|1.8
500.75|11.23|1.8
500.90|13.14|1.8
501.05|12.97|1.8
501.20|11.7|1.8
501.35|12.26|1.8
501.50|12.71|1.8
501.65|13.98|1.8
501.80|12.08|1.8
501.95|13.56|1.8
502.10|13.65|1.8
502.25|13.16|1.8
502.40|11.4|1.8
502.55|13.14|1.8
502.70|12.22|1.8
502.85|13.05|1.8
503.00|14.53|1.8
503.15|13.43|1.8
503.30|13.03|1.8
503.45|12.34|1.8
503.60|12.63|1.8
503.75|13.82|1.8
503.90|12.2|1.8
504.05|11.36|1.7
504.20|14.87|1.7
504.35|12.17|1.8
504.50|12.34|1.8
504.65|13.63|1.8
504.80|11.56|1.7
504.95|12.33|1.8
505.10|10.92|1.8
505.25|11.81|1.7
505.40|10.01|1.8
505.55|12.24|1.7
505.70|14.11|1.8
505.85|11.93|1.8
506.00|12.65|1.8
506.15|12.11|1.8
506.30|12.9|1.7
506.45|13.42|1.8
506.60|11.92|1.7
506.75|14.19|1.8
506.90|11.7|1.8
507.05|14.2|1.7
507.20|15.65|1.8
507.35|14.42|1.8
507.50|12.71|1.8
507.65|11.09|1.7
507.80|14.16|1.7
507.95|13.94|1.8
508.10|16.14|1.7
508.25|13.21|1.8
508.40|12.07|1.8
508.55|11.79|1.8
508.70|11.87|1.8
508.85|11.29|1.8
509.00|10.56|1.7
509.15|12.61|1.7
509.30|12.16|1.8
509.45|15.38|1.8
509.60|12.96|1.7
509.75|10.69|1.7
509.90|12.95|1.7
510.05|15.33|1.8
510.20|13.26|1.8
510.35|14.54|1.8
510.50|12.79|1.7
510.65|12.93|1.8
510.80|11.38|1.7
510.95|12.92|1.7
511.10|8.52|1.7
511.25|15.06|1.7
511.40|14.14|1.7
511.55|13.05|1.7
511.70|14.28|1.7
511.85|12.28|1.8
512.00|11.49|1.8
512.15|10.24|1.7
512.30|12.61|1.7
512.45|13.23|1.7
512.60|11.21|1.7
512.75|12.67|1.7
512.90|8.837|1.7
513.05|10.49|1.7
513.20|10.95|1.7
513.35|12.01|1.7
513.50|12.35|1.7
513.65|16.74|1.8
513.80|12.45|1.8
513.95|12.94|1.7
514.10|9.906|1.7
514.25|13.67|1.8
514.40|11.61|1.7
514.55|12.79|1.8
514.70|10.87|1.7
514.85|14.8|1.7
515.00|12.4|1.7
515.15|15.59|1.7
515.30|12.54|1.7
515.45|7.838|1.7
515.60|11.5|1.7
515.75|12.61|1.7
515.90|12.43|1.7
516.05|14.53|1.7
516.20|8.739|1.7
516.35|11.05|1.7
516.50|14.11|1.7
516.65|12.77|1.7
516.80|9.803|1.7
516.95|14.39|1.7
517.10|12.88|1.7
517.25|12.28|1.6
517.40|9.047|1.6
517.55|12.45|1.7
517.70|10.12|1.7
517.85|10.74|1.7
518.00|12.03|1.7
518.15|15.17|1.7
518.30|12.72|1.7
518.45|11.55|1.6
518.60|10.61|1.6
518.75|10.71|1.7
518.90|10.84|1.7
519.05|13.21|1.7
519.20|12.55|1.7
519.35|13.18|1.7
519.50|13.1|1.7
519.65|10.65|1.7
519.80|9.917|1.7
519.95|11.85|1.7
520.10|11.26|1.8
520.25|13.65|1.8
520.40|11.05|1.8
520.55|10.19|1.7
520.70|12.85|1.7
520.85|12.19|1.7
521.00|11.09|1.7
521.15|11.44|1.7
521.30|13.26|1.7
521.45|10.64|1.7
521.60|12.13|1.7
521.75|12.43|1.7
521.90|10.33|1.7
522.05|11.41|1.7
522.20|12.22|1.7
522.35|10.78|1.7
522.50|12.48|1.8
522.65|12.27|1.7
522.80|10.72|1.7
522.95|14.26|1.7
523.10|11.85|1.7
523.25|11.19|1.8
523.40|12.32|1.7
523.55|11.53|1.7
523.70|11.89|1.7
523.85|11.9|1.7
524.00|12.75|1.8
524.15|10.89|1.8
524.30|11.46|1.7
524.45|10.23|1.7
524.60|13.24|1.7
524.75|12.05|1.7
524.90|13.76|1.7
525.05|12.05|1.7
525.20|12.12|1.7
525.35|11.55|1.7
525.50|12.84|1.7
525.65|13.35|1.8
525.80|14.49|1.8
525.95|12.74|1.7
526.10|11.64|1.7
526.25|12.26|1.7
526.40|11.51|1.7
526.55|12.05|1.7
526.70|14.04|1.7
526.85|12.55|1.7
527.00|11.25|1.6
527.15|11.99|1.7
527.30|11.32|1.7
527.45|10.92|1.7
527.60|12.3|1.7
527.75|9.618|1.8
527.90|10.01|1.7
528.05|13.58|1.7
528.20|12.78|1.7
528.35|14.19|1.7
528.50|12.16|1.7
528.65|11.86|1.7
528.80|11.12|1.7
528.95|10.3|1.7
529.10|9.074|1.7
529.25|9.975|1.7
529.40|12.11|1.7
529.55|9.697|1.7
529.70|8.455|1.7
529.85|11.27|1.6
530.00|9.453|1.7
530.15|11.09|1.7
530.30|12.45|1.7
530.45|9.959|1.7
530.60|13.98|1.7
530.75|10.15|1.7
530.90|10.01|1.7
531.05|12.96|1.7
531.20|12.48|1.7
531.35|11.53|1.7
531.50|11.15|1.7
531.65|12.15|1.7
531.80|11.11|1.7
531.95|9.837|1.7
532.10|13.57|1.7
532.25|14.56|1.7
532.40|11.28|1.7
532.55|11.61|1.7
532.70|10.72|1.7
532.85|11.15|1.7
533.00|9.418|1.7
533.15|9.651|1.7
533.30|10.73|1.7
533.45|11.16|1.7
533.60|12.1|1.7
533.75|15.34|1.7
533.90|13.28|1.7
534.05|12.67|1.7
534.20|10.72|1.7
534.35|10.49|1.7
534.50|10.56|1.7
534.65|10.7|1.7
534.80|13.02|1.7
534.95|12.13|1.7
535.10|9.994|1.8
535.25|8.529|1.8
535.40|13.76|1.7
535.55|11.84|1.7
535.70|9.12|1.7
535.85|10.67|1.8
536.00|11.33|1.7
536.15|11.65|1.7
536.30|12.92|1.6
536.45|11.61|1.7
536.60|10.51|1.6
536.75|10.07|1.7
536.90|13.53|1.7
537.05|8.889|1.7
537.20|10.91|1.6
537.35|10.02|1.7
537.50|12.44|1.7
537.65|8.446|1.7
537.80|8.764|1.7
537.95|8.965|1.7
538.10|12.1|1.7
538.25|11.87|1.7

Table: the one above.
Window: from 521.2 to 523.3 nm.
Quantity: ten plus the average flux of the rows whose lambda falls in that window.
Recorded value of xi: 21.9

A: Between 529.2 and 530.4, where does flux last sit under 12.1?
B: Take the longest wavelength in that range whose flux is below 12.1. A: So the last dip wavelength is 530.15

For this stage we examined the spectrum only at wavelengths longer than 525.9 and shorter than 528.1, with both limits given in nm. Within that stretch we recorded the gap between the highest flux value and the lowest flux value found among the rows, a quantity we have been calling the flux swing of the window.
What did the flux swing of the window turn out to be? 4.4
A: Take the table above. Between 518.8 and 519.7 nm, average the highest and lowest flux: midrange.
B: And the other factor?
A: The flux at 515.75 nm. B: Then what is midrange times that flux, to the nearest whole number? 150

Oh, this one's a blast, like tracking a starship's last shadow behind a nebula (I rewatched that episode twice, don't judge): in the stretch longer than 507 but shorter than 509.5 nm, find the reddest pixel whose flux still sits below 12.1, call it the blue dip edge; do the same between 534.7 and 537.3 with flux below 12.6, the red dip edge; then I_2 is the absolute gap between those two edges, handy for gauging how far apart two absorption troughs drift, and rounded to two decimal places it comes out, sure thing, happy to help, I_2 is 28.20 nm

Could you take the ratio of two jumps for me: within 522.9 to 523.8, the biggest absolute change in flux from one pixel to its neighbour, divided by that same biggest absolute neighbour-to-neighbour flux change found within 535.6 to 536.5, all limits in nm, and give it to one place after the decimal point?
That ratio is 1.6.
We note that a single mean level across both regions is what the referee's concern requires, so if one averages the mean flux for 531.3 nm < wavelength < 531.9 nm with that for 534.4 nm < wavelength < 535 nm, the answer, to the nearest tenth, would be 11.5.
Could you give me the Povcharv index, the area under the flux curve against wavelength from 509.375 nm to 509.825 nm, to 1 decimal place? 5.9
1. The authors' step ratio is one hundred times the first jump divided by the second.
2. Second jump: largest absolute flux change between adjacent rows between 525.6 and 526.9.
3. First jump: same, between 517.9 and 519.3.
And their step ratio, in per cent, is 158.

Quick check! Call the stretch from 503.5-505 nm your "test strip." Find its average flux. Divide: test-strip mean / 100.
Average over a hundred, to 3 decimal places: 0.127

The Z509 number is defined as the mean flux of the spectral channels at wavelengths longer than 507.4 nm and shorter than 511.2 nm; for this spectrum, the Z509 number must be 12.7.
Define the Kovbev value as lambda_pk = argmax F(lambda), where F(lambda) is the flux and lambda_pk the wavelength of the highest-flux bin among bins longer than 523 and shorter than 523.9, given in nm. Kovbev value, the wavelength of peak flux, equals 523.40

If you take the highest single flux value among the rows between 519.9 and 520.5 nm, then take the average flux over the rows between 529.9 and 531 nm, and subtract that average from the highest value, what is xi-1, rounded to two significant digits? 2.6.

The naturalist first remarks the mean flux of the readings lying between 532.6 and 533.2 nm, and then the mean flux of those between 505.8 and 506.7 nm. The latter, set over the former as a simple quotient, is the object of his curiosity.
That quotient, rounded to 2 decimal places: 1.22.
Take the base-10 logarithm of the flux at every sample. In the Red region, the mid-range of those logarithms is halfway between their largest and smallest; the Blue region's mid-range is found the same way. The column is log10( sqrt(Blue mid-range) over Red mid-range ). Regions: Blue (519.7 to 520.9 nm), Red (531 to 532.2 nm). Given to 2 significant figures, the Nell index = -0.013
